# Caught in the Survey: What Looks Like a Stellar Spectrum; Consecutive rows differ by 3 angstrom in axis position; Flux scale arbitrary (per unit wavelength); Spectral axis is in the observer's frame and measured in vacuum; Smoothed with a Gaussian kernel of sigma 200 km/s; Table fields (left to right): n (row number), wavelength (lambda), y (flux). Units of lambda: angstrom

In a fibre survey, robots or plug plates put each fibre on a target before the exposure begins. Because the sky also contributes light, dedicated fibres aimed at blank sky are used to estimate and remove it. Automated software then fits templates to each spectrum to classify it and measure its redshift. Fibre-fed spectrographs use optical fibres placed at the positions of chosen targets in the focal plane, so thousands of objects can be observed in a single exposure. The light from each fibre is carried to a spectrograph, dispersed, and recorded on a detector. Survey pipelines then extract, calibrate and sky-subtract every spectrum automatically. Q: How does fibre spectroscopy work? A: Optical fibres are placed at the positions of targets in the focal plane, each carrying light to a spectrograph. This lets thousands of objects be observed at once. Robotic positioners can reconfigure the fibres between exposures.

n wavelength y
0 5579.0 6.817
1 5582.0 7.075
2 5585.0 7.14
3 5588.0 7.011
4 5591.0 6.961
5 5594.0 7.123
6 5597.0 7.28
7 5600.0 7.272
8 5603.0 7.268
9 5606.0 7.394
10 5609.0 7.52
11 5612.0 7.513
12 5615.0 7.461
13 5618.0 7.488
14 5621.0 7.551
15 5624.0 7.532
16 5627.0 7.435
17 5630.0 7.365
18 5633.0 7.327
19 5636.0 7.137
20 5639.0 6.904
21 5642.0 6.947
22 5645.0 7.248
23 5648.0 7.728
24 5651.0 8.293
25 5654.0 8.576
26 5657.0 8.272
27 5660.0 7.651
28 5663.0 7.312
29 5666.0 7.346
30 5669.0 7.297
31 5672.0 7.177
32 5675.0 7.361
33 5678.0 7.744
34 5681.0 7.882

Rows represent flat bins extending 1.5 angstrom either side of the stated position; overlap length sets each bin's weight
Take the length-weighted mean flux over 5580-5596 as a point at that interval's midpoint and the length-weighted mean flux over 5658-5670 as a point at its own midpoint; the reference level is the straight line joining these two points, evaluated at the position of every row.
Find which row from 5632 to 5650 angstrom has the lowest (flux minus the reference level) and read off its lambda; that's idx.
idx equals 5639.0 angstrom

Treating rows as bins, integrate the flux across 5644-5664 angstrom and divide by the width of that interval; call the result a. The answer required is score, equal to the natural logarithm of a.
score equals 2.07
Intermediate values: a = 7.90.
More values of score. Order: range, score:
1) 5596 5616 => 2.00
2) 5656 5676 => 2.01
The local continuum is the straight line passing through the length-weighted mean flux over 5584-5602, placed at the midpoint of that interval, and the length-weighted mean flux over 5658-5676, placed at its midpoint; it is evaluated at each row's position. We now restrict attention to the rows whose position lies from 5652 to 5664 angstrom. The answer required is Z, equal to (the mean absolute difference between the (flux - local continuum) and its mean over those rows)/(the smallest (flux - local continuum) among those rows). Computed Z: -8.4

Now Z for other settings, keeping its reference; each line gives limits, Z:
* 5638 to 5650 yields -0.7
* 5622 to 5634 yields 1.4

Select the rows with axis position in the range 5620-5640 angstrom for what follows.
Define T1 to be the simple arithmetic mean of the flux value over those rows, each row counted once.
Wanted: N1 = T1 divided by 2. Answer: 3.66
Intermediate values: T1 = 7.32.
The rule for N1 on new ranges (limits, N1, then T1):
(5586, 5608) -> 3.59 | 7.19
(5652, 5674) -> 3.83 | 7.66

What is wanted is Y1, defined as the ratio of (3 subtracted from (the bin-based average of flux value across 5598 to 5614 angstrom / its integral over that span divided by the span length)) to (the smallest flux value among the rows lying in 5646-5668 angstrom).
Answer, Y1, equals 0.60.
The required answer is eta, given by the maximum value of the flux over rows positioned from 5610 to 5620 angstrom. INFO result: 7.513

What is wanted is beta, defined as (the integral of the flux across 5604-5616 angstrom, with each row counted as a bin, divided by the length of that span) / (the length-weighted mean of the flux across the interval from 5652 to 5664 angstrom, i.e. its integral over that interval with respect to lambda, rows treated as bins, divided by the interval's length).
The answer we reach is 0.93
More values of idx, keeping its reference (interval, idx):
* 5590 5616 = 5591.0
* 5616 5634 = 5633.0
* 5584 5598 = 5591.0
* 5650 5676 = 5672.0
